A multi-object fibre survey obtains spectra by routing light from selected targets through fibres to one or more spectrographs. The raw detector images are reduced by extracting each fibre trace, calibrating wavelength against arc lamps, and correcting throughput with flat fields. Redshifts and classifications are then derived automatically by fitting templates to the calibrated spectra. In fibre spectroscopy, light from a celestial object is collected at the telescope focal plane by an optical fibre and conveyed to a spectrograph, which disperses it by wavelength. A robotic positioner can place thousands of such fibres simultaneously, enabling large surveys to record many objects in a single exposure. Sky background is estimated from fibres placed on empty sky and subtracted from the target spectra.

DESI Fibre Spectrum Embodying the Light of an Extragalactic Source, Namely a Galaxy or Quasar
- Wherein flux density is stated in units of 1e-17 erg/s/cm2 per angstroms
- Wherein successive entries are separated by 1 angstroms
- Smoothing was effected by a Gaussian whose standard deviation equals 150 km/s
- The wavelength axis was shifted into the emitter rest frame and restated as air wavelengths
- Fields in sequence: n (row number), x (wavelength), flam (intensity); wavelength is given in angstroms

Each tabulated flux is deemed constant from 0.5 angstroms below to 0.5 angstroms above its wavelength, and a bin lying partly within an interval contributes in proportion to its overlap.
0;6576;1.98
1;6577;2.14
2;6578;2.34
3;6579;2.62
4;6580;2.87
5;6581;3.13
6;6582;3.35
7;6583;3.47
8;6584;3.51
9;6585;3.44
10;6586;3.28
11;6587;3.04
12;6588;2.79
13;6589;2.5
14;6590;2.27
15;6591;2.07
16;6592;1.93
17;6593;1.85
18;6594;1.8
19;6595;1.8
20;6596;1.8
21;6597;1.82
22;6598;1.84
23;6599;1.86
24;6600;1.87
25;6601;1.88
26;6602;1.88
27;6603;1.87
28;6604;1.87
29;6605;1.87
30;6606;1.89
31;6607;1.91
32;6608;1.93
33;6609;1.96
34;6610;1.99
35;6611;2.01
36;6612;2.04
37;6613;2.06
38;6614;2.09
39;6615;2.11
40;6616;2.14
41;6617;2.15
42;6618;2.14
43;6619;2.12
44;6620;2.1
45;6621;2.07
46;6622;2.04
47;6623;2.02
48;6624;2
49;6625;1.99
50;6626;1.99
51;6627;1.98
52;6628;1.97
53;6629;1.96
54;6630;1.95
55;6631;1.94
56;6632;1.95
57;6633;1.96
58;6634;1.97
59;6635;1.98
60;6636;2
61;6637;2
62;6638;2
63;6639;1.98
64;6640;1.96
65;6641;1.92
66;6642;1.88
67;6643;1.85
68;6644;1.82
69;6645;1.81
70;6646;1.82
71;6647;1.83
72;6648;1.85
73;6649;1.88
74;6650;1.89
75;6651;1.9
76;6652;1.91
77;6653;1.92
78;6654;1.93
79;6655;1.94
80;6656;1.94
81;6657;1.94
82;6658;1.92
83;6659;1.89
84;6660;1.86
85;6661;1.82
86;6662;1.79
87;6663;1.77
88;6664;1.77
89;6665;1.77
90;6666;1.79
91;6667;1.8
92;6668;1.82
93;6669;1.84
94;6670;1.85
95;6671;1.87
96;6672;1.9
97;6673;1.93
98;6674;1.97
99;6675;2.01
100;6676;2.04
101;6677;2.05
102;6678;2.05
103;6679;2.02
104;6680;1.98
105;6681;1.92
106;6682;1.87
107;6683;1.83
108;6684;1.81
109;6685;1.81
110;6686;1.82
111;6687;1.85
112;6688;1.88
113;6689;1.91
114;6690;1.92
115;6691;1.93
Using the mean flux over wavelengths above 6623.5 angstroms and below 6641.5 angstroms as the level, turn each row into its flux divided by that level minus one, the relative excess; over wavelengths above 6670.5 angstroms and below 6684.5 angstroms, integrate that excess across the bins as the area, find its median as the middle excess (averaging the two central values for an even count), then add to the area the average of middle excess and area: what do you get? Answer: -0.28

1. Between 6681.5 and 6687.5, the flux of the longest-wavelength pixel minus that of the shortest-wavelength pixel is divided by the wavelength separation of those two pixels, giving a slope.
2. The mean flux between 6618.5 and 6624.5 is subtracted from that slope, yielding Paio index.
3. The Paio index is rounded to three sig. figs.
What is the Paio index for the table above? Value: -2.06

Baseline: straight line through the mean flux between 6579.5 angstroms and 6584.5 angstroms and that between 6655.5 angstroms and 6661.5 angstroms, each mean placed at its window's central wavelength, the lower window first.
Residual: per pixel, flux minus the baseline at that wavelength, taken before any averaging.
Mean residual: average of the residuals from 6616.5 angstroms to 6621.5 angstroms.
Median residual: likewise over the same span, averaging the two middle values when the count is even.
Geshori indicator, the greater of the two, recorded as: -0.48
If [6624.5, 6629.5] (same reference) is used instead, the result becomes -0.48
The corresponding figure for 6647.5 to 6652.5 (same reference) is -0.16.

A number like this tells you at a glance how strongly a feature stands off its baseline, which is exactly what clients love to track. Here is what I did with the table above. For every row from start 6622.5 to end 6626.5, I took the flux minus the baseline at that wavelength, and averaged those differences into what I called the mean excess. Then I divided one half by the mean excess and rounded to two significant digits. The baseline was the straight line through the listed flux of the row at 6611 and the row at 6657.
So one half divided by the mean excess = 47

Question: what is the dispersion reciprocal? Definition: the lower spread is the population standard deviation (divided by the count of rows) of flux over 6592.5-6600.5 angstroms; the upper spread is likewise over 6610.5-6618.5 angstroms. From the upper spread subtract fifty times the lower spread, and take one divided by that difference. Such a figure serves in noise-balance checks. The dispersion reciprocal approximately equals -0.77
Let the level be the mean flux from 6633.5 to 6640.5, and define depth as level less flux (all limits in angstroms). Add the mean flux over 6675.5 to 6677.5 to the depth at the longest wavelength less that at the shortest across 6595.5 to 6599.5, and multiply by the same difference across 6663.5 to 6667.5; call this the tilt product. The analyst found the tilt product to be -0.06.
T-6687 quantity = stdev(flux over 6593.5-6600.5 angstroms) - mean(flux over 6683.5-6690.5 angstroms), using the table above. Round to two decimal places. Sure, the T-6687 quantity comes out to -1.83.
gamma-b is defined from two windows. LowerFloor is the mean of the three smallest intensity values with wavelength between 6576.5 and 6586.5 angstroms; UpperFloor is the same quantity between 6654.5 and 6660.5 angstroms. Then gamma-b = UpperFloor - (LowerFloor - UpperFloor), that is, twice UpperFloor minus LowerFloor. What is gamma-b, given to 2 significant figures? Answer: 1.4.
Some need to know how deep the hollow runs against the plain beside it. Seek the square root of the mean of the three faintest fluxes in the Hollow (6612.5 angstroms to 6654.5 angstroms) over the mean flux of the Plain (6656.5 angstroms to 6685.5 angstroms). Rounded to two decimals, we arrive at 0.98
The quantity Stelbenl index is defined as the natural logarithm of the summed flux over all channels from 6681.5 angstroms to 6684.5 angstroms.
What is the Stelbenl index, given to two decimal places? 1.71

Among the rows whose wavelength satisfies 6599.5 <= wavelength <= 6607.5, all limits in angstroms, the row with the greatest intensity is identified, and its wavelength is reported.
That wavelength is 6607 angstroms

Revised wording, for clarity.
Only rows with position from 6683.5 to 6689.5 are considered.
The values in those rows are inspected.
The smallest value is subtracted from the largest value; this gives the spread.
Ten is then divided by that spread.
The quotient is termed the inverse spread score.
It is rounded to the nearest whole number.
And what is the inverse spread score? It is 100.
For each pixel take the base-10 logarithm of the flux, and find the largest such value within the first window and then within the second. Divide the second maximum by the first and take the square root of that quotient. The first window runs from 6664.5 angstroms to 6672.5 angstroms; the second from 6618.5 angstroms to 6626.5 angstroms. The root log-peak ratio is 1.08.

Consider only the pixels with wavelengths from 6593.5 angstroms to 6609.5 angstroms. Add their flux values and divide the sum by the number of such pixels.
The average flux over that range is 1.87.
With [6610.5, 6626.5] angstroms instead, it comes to 2.07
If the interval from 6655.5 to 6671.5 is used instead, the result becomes 1.84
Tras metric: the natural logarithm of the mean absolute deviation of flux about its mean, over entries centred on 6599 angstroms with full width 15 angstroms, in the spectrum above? -3.5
